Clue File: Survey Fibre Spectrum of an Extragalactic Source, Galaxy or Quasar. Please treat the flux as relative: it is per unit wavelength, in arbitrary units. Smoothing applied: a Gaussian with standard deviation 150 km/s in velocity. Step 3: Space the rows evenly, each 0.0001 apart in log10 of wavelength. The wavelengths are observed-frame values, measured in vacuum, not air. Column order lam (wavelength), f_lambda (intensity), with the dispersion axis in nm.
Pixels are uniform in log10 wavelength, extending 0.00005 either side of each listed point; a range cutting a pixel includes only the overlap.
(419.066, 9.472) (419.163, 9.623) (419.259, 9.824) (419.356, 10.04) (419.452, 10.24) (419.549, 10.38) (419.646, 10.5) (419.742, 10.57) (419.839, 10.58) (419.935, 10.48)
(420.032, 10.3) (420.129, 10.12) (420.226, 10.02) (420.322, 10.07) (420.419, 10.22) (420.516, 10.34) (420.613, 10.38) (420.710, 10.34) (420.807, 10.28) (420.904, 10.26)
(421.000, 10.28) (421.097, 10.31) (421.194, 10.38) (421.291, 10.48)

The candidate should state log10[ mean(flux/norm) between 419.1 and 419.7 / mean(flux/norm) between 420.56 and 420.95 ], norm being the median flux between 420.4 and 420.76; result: -0.009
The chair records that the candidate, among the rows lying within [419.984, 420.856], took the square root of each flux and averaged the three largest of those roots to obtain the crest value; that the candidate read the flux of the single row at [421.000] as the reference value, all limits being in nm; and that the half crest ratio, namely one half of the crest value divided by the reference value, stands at 0.157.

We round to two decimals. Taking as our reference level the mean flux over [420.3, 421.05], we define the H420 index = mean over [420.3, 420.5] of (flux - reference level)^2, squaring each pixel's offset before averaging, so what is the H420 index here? 0.02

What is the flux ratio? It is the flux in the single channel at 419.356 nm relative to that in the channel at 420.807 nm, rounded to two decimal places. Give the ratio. 0.98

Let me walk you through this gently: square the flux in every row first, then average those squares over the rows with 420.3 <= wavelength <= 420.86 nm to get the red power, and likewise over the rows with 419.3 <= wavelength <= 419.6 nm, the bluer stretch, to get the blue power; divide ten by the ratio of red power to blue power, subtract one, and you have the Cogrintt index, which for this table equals 8.9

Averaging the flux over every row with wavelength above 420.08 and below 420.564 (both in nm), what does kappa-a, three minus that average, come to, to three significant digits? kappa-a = -7.15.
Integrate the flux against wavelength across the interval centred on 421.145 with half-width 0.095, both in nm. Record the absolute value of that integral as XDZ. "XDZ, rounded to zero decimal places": 2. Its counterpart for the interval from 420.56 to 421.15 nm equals 6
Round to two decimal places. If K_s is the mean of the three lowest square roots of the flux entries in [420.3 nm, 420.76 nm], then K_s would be 3.20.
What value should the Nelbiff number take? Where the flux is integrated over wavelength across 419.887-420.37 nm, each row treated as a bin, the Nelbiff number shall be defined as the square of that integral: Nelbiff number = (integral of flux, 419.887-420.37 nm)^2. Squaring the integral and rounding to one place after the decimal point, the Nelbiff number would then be 24.3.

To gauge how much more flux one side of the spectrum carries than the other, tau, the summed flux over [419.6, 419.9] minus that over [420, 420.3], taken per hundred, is 0.012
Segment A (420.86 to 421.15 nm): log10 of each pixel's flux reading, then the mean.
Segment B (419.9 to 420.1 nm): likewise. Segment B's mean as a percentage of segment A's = 100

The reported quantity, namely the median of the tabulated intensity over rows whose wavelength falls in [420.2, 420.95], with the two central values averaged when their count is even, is 10.27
